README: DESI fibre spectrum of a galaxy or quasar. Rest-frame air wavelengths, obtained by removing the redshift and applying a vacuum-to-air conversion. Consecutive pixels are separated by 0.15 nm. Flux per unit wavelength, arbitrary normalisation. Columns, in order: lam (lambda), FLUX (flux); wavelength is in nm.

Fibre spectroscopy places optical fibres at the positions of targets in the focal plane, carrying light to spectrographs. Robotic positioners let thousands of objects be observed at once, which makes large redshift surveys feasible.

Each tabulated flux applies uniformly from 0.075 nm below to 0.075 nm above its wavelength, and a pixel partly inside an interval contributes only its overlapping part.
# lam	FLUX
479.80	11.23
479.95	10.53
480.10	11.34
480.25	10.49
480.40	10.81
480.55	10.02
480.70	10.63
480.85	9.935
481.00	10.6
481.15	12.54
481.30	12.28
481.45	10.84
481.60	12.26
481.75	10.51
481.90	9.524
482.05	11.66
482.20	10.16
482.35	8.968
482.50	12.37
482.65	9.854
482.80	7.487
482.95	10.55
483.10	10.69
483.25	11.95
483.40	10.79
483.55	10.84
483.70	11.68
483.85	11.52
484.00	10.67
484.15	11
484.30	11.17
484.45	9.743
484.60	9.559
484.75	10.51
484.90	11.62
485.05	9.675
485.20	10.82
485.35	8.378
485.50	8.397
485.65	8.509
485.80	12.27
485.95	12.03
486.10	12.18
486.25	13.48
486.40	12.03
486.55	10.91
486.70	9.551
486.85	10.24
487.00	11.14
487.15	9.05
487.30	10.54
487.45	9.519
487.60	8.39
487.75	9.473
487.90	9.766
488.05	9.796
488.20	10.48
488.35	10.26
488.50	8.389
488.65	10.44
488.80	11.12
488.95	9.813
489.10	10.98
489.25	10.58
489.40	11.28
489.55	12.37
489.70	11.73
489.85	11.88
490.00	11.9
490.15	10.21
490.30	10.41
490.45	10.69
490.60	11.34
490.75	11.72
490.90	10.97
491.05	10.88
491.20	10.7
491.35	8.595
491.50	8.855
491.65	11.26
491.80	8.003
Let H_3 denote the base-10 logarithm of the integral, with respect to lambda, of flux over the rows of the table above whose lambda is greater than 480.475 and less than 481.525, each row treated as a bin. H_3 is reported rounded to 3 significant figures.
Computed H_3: 1.06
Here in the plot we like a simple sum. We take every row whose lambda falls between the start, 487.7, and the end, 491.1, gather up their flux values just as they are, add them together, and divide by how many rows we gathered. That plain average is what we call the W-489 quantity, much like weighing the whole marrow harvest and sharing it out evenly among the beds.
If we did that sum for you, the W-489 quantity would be 10.72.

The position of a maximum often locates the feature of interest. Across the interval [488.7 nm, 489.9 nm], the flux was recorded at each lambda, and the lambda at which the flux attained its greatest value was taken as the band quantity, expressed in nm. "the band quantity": 489.55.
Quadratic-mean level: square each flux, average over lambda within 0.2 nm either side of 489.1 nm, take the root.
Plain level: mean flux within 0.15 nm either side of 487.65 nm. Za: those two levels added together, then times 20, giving 388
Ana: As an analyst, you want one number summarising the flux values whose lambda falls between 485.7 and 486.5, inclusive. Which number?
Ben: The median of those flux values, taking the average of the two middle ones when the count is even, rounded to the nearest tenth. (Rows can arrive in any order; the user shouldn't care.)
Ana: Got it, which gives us 12.2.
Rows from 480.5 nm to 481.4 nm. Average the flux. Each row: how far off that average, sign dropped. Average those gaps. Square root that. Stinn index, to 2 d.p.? 0.97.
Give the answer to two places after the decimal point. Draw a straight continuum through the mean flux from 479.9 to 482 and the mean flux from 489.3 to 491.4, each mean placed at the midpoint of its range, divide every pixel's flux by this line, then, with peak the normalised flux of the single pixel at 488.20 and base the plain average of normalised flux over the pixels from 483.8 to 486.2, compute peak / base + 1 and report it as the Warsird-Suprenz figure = 1.99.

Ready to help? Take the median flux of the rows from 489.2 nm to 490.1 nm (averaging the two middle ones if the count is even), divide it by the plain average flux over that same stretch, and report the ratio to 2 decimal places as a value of 1.02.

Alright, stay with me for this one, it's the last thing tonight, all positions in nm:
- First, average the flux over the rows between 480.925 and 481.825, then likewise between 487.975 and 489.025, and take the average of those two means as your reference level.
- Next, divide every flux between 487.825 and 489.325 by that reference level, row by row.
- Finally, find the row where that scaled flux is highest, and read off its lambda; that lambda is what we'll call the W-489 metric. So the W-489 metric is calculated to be 488.80 nm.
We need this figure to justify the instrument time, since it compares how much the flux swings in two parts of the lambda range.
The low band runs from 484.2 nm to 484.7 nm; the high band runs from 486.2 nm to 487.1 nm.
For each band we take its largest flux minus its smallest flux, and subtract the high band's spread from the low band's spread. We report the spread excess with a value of -2.3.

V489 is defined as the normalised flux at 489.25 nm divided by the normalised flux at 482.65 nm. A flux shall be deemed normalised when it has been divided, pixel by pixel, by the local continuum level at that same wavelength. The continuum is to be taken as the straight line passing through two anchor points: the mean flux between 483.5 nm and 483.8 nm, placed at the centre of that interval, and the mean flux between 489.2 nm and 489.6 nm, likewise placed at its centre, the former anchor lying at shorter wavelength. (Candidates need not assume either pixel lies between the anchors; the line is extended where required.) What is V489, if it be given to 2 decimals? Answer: 1.06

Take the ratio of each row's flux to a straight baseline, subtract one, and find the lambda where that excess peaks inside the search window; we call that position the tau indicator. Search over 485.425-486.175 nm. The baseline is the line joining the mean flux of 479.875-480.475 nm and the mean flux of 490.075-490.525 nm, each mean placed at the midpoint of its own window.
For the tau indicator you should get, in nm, 485.80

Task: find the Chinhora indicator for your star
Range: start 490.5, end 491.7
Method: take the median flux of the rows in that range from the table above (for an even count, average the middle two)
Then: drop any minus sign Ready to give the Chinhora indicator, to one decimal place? 10.9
